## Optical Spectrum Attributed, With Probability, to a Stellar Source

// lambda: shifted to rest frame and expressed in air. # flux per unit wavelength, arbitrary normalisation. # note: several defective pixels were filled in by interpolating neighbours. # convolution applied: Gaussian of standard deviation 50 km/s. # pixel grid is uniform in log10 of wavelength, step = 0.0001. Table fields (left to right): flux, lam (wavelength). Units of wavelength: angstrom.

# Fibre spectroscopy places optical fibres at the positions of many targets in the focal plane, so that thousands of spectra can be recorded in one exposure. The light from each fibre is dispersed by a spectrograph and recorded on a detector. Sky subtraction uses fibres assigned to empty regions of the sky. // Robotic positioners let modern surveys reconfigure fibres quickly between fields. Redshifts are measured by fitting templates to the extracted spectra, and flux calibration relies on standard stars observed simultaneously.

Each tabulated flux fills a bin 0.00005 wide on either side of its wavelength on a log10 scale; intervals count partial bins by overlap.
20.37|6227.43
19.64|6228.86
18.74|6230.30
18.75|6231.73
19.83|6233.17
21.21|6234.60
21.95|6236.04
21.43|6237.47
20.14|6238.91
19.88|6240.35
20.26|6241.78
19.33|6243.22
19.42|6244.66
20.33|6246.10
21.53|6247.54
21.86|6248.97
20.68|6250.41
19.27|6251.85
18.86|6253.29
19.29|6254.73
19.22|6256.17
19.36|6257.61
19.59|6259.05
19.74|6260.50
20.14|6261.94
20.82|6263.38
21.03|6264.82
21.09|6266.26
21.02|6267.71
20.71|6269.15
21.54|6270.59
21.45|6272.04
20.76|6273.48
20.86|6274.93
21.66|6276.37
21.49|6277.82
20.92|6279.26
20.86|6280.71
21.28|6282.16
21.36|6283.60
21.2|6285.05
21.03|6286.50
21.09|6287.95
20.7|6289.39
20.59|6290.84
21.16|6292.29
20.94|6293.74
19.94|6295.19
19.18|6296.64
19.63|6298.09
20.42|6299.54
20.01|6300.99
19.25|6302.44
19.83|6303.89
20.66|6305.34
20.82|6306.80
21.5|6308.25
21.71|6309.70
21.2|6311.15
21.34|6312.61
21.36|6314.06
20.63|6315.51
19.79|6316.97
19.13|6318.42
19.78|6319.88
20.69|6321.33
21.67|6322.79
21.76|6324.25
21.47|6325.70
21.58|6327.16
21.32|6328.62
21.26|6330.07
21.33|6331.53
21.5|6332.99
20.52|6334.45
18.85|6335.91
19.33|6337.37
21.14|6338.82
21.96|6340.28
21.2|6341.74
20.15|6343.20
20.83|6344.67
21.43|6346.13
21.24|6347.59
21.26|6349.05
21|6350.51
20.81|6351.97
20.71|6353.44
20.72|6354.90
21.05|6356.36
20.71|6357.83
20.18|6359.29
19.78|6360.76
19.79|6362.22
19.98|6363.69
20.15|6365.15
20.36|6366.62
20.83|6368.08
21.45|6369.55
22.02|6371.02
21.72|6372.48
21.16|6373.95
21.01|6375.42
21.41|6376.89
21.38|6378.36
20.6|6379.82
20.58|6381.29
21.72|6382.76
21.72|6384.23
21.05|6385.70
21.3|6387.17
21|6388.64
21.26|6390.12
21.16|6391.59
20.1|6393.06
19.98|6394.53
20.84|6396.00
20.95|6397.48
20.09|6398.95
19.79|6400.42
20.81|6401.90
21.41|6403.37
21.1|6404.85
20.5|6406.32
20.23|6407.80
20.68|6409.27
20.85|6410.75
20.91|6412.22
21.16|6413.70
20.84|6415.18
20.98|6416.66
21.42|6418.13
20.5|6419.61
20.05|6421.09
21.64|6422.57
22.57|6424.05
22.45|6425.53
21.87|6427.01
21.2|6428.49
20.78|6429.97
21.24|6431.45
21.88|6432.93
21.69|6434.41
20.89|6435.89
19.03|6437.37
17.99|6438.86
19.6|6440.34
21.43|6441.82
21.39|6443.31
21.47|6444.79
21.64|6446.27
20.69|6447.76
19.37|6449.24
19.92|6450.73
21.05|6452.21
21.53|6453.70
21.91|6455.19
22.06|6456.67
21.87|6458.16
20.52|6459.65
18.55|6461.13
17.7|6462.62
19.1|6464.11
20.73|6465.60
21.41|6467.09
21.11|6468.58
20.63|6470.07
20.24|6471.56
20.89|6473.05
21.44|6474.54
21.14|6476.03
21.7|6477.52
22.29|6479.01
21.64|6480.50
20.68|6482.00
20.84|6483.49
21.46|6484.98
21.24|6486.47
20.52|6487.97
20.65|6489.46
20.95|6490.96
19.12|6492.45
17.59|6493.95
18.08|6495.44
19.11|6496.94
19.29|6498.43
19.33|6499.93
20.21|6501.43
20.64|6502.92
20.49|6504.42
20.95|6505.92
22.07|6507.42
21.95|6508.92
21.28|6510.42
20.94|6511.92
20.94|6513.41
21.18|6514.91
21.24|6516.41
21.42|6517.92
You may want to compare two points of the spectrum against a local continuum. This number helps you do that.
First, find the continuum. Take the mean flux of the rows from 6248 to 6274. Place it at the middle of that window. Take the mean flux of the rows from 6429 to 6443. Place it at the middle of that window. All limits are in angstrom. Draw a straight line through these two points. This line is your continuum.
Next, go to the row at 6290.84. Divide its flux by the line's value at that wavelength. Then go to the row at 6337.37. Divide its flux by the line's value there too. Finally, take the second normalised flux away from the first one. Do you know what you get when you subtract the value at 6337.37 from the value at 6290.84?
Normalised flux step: 0.064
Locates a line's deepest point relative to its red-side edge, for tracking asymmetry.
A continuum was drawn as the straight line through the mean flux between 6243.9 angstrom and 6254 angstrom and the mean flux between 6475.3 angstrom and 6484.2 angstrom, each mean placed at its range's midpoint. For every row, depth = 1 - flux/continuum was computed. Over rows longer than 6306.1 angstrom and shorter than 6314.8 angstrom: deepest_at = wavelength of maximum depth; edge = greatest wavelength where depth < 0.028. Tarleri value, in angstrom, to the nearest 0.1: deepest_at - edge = -7.3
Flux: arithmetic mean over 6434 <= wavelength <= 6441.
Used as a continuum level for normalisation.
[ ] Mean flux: 19.8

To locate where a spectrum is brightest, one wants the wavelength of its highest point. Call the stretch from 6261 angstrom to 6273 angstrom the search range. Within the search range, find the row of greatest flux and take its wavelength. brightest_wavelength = 6270.59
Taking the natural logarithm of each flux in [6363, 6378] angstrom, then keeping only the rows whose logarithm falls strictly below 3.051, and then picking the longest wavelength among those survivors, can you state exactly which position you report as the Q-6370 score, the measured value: 6375.42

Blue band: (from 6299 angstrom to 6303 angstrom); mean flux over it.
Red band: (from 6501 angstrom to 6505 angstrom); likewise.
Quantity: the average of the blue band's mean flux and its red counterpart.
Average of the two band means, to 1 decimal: 20.2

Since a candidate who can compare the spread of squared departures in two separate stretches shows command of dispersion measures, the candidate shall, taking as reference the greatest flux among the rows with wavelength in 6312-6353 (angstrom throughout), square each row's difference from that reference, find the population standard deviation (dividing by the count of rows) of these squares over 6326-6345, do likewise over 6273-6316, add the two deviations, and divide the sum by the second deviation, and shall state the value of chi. 2.41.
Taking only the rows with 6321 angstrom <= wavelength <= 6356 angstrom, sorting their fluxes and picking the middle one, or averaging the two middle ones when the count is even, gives 21.2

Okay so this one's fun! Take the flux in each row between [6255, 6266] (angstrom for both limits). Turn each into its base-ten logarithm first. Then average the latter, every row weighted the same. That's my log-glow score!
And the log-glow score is 1.30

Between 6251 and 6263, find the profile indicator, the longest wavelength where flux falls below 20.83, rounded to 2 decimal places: 6261.94 angstrom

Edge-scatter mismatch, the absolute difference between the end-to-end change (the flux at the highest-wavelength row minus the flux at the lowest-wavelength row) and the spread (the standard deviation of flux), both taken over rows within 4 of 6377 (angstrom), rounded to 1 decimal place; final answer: 0.9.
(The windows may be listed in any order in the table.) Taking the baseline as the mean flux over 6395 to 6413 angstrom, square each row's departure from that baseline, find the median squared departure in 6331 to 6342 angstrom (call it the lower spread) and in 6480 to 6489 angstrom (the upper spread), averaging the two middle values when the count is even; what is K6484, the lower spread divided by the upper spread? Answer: 3.2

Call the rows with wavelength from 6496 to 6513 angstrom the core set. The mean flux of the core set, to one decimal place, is 20.6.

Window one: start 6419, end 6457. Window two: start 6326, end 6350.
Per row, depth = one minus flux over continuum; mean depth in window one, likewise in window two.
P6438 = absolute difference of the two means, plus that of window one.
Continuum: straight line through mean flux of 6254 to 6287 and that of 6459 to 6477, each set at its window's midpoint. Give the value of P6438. -0.018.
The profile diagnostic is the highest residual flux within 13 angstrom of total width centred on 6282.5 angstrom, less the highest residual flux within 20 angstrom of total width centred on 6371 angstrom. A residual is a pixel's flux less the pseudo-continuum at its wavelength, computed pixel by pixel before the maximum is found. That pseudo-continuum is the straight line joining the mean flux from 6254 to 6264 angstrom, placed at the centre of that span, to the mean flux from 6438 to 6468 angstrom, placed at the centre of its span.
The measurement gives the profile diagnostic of 0.0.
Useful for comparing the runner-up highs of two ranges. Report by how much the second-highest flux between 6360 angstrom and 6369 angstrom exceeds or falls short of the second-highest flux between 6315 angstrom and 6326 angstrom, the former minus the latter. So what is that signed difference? -1.3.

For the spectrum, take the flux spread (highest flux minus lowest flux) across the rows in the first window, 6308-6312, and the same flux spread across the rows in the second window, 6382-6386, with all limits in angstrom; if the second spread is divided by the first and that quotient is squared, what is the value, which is 1.7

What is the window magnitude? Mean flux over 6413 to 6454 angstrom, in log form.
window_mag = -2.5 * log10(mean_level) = -3.30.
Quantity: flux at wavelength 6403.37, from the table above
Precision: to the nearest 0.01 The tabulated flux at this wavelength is 21.41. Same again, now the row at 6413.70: 21.16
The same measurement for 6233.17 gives 19.83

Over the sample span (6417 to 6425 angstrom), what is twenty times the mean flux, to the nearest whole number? 425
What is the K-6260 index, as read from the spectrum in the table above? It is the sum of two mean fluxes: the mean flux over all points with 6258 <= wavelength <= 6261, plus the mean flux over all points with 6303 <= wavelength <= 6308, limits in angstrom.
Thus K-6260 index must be 40.1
